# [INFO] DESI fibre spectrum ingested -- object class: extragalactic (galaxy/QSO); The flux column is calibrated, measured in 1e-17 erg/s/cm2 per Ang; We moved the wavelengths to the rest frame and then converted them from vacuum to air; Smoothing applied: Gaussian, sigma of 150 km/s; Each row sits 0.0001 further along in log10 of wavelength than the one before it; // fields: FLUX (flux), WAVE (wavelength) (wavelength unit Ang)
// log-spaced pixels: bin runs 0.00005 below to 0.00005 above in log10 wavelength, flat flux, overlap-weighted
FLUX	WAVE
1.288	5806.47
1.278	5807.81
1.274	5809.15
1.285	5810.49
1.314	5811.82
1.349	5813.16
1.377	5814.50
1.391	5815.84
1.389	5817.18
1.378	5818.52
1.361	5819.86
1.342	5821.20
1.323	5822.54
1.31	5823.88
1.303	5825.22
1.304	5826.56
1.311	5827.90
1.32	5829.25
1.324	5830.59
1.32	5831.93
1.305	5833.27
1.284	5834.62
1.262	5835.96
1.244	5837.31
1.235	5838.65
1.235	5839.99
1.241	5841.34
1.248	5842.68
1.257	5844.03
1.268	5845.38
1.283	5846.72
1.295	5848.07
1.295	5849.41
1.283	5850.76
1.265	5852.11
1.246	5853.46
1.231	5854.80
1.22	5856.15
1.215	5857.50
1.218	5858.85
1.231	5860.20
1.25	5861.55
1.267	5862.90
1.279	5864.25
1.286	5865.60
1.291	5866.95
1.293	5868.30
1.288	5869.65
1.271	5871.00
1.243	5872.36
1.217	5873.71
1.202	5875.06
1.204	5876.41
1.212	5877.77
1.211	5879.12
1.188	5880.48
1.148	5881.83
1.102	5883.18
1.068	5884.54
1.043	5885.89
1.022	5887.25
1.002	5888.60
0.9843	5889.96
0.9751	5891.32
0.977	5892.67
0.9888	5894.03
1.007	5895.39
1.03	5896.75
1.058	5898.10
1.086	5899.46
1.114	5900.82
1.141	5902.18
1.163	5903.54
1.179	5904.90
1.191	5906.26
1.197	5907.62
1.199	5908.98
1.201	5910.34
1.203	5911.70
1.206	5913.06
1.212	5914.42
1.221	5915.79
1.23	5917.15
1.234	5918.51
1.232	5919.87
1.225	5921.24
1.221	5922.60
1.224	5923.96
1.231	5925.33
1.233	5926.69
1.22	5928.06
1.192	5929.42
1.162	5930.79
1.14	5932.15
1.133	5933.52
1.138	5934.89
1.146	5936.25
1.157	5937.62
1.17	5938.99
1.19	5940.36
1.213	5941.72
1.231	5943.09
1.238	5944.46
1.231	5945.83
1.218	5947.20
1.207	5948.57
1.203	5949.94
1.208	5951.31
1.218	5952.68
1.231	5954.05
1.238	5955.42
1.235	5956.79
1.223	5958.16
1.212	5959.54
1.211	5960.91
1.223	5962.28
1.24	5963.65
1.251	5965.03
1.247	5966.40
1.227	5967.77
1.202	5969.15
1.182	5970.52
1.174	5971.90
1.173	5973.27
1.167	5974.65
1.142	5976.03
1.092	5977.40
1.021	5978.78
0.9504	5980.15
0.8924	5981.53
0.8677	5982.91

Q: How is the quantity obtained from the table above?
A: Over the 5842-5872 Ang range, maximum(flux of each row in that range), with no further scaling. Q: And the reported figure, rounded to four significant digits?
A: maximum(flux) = 1.295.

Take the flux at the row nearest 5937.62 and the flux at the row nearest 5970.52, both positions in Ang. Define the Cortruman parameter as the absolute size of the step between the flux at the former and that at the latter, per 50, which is 0.0005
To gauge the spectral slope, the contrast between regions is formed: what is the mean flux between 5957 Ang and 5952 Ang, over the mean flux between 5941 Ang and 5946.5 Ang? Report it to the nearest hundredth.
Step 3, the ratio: 1.00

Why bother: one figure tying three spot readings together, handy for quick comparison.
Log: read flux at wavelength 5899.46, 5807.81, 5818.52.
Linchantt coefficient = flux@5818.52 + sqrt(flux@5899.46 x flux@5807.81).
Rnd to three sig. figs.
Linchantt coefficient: 2.56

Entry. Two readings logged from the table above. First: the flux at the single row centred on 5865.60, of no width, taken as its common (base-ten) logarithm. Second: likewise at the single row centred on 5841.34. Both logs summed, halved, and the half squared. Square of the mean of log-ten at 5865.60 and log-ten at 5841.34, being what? 0.0103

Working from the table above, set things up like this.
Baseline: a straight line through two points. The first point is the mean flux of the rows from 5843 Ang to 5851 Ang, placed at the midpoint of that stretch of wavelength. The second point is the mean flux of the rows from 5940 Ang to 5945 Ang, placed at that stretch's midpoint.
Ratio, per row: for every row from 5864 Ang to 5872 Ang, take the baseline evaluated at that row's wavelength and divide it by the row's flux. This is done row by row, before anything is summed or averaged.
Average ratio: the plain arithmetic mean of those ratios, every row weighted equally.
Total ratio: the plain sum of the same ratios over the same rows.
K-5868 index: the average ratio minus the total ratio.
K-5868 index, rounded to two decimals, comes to -4.93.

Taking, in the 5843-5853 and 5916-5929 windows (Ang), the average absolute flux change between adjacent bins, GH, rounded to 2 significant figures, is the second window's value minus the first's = -0.0061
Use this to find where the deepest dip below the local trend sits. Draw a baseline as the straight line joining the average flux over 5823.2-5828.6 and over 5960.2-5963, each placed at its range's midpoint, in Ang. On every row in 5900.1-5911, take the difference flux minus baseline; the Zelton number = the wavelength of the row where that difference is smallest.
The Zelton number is 5900.82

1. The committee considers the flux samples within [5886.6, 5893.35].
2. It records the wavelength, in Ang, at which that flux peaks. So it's 5887.25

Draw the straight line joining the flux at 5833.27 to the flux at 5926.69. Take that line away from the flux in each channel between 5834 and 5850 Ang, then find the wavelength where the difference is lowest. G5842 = 5838.65 Ang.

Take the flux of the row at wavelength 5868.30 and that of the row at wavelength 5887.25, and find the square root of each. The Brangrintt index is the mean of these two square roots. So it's 1.07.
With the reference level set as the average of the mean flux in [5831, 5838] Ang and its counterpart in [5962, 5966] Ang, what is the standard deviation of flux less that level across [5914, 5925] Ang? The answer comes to 0.007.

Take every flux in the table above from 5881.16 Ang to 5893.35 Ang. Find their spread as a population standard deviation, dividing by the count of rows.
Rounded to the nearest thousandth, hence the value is 0.057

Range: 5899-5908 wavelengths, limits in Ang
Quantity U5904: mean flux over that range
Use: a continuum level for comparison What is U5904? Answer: 1.15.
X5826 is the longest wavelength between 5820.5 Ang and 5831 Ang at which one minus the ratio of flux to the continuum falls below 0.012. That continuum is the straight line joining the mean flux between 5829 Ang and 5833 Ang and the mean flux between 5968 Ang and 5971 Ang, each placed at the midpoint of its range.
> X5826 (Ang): 5830.59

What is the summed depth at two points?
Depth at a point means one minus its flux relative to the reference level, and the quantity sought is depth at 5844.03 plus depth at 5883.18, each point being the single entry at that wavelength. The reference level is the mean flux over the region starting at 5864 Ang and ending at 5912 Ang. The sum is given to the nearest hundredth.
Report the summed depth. -0.06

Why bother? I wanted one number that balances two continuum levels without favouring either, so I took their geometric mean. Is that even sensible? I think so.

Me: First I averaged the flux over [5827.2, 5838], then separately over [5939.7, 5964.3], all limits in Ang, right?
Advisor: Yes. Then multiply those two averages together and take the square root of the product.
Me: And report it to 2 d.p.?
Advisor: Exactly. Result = 1.26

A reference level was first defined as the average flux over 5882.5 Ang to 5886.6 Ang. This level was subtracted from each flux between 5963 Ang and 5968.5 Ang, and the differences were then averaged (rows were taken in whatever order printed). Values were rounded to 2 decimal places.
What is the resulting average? 0.17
